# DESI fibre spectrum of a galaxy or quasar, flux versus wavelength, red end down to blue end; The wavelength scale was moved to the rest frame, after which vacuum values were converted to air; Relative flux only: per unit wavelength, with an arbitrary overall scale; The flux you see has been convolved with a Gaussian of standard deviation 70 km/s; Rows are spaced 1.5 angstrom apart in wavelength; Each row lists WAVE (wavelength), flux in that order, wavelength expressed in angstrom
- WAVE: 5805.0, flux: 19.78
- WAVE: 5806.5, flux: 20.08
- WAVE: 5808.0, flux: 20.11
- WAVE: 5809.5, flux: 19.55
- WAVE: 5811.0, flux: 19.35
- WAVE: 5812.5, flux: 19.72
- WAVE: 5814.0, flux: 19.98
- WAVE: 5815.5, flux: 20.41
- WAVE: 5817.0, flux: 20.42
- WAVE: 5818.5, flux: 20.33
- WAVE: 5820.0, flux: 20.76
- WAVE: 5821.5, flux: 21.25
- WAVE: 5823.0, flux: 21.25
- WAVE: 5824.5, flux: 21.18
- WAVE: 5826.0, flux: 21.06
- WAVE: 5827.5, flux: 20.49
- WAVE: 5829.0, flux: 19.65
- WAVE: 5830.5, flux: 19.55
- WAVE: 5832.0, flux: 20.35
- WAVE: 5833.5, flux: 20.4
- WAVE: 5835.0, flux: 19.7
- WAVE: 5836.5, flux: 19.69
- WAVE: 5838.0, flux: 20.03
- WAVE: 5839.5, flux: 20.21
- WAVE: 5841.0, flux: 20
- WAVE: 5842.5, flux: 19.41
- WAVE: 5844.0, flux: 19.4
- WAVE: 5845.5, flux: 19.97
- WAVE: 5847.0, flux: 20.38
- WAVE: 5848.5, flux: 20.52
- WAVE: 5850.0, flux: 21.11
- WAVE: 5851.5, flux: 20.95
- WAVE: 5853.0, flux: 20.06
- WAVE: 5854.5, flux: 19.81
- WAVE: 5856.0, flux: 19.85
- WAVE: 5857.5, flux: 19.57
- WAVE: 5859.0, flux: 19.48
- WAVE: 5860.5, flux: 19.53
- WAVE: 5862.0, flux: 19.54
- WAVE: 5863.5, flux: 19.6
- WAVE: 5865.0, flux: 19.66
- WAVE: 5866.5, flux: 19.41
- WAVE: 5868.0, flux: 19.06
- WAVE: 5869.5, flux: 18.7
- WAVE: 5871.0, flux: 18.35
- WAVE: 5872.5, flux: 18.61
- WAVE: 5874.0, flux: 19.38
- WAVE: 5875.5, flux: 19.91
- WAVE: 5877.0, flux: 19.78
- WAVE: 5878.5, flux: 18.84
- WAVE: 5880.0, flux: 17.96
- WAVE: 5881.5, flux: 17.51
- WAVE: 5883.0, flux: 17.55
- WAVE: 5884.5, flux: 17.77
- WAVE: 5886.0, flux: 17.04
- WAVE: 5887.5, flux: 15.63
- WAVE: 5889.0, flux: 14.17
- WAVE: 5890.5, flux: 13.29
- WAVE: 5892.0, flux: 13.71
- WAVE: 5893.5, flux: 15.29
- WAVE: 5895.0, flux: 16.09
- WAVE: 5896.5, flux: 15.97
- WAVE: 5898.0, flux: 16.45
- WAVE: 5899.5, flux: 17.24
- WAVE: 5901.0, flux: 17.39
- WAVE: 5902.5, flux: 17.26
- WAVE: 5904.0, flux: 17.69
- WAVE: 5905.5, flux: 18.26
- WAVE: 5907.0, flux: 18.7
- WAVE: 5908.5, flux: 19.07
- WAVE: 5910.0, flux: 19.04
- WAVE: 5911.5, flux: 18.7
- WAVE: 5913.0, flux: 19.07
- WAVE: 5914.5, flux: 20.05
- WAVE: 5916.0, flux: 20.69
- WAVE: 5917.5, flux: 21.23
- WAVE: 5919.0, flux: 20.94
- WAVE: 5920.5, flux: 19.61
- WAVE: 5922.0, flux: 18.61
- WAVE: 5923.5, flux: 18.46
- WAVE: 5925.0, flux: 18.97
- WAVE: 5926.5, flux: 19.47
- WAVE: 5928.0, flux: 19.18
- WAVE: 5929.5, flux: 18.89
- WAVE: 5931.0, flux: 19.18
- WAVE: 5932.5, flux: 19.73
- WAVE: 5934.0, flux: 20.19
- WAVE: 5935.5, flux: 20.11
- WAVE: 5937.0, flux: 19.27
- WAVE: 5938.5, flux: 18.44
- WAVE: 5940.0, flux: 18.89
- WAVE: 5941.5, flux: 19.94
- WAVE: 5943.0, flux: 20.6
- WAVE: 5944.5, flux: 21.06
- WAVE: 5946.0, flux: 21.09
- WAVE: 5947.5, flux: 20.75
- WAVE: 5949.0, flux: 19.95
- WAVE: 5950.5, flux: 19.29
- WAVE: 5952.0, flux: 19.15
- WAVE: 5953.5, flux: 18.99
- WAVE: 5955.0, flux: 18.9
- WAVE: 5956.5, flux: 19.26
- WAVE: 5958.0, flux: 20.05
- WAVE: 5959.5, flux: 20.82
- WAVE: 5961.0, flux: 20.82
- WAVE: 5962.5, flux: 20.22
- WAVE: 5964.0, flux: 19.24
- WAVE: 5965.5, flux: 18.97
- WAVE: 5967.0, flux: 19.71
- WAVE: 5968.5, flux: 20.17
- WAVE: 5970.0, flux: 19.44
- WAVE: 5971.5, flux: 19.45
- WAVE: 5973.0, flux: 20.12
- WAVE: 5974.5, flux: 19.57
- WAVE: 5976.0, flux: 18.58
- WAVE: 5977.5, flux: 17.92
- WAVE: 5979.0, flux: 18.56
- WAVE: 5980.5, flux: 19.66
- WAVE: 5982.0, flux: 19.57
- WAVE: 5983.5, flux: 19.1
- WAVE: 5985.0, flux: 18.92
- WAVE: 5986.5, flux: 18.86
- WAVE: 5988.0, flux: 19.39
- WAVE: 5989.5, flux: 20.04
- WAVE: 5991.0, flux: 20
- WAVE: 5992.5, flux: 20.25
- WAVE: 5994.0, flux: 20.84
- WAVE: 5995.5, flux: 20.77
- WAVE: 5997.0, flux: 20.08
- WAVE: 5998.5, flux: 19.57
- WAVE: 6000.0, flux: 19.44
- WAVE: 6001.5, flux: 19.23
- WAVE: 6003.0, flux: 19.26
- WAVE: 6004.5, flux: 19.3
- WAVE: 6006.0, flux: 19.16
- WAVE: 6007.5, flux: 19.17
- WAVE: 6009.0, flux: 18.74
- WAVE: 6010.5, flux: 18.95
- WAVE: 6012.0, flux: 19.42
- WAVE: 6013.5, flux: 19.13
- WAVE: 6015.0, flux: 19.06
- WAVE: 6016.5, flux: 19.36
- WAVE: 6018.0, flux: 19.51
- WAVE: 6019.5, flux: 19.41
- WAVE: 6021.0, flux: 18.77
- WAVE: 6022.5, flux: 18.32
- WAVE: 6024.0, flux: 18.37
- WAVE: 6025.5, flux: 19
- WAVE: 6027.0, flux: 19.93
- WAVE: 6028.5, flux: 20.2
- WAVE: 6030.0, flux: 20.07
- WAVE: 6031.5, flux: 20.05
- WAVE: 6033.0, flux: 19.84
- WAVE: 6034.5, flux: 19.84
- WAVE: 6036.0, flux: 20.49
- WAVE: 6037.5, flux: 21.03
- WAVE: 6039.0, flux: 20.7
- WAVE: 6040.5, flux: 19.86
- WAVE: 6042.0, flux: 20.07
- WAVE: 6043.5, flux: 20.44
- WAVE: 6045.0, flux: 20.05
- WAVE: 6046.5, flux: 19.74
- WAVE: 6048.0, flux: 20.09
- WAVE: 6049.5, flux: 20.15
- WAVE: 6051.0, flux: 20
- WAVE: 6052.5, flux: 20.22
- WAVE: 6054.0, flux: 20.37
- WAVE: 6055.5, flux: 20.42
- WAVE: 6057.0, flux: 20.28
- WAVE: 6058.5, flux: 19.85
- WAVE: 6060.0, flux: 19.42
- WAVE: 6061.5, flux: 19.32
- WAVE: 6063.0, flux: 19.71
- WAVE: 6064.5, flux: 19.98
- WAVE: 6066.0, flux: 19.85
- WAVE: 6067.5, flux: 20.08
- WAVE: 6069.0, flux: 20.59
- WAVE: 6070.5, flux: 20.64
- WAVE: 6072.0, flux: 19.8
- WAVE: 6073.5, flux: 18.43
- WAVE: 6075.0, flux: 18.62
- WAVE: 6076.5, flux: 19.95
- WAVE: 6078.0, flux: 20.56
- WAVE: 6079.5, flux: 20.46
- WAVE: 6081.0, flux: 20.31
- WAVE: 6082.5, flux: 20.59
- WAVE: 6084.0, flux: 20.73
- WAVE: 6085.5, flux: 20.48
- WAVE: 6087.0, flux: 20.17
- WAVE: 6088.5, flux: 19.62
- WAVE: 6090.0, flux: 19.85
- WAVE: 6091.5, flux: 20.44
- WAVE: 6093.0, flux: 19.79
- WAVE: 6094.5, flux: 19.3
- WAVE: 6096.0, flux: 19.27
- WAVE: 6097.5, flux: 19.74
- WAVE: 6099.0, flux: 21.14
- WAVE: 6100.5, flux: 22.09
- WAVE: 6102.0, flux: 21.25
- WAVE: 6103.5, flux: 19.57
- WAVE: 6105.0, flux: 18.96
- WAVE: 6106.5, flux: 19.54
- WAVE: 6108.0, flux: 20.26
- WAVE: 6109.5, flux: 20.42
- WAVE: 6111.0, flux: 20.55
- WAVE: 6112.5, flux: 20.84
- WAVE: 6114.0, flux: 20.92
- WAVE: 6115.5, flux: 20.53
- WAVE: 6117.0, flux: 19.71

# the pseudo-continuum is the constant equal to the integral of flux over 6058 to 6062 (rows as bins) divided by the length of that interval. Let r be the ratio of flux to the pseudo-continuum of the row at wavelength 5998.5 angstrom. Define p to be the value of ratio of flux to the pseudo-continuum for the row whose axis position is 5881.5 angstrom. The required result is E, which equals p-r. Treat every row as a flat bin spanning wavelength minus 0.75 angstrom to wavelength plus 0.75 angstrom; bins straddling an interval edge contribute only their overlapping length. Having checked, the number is -0.106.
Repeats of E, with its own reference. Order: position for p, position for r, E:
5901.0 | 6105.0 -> -0.080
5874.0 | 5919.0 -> -0.080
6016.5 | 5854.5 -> -0.023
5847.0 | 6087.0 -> 0.011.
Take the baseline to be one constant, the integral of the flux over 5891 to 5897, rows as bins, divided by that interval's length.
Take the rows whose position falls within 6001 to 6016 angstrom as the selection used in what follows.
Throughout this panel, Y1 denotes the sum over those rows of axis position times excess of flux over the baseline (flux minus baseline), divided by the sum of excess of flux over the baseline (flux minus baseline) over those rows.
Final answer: 6008.2 angstrom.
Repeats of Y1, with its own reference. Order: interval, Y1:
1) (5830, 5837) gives 5833.5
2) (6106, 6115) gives 6110.5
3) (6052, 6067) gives 6059.0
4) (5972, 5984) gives 5978.2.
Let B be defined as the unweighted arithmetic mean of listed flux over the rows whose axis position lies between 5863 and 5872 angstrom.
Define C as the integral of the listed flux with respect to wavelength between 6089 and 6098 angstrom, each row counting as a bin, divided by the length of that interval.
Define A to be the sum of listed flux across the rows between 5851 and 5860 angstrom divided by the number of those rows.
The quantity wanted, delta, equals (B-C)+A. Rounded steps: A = 20.0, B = 19.1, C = 19.7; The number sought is 19.4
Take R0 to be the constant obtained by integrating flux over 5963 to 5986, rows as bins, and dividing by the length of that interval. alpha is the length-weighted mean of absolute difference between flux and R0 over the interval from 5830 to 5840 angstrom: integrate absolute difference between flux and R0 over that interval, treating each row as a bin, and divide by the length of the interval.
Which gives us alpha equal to 0.72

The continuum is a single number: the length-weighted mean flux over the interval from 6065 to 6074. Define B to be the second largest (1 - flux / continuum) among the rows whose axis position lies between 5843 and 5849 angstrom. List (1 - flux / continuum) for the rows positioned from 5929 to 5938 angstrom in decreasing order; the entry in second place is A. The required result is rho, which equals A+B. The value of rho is 0.037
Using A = 0.038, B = 0.00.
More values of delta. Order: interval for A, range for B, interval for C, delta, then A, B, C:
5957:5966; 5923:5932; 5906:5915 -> 20.0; 20.0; 19.0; 19.1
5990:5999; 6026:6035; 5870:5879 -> 21.1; 20.3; 20.0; 19.1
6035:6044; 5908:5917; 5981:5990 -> 20.6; 20.4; 19.4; 19.3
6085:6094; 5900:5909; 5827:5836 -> 18.1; 20.1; 18.1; 20.0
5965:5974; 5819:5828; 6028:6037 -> 20.5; 19.6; 21.0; 20.1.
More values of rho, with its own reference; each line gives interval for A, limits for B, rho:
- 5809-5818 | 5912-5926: 0.086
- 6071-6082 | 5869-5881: 0.146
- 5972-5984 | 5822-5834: 0.084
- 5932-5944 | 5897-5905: 0.188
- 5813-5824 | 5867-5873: 0.047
